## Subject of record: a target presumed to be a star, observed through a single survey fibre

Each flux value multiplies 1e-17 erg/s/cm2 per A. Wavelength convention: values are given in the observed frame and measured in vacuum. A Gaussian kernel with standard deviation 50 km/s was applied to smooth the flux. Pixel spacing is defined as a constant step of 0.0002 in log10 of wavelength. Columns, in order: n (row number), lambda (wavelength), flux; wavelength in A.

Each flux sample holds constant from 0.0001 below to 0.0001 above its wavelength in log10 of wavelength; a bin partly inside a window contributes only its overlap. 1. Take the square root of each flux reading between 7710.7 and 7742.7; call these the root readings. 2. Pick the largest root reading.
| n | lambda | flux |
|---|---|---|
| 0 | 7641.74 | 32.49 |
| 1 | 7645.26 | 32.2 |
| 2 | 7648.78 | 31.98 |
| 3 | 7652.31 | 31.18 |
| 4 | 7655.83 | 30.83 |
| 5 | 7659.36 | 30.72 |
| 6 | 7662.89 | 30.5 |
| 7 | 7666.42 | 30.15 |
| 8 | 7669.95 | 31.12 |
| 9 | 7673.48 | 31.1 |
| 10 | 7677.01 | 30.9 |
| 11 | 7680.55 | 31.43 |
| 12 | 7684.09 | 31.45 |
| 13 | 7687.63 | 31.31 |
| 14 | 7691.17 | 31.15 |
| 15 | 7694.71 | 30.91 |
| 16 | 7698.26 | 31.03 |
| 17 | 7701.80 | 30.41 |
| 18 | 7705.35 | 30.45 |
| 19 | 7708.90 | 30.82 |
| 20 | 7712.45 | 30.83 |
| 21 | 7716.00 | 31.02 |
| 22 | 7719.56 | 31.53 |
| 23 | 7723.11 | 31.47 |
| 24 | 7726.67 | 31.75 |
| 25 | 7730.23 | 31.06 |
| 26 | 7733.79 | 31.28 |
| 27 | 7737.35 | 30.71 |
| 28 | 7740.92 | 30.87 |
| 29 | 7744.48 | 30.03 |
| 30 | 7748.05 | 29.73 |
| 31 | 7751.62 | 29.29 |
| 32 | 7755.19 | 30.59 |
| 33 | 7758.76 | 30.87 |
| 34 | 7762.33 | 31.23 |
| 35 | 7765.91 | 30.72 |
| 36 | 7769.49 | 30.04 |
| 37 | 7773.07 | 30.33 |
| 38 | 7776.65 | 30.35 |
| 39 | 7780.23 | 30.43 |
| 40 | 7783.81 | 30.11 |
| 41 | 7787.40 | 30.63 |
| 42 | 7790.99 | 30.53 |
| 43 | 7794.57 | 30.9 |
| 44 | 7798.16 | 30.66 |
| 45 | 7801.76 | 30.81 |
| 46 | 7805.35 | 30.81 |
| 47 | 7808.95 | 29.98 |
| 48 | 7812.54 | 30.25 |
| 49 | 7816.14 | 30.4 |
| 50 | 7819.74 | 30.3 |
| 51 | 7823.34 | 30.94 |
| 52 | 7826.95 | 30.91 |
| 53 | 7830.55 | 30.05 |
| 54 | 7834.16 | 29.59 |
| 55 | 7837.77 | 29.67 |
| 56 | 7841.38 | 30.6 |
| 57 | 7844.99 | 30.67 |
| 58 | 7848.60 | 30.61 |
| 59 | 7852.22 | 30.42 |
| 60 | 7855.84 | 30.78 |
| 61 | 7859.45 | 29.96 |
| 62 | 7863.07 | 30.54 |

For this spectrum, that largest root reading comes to 5.635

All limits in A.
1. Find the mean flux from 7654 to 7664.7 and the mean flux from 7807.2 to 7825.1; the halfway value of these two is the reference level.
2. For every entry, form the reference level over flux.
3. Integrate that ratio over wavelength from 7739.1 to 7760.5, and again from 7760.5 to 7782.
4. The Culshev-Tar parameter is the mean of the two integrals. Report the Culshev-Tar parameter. 21.6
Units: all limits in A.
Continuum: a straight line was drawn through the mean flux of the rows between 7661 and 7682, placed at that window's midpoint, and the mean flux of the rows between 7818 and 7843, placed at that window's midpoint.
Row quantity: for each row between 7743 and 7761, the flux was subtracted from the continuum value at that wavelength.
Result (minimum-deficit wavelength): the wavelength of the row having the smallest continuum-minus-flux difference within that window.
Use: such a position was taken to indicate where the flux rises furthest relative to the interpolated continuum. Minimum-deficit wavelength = 7758.76 A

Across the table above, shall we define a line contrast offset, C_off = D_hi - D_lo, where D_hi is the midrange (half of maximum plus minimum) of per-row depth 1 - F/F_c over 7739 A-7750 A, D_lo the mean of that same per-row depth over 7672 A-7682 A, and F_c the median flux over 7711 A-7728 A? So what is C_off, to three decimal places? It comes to 0.027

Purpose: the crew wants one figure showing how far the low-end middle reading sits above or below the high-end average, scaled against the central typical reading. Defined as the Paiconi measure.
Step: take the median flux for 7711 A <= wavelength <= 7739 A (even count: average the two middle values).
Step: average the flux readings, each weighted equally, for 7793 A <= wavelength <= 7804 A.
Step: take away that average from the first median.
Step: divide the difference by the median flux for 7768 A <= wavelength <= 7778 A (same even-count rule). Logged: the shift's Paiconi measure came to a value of 0.013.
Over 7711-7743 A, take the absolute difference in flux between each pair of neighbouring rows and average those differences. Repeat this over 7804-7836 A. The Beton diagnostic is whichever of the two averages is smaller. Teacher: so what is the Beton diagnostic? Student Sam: 0.335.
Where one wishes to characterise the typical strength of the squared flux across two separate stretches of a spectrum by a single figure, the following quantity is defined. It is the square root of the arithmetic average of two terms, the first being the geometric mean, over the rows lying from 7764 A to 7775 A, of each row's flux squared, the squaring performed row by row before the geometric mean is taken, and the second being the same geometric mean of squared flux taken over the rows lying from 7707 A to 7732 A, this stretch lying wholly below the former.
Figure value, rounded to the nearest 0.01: 30.79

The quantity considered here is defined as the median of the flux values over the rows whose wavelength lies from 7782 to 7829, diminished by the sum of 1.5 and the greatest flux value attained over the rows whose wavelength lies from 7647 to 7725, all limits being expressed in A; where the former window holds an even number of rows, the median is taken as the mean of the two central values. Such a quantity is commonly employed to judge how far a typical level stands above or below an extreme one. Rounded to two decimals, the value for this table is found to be -2.85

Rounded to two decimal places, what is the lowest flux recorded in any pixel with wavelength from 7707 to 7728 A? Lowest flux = 30.82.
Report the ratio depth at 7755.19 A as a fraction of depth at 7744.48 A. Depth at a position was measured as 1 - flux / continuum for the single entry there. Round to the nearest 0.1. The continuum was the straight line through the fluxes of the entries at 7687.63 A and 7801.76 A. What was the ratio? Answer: 0.4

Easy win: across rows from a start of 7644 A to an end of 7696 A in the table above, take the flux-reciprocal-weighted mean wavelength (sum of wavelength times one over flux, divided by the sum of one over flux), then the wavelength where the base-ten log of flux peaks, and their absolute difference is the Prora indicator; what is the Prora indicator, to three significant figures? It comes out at 24.8 A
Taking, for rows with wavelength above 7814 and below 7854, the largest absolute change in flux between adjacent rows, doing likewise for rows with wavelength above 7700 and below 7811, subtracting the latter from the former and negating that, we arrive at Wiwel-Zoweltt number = 0.4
